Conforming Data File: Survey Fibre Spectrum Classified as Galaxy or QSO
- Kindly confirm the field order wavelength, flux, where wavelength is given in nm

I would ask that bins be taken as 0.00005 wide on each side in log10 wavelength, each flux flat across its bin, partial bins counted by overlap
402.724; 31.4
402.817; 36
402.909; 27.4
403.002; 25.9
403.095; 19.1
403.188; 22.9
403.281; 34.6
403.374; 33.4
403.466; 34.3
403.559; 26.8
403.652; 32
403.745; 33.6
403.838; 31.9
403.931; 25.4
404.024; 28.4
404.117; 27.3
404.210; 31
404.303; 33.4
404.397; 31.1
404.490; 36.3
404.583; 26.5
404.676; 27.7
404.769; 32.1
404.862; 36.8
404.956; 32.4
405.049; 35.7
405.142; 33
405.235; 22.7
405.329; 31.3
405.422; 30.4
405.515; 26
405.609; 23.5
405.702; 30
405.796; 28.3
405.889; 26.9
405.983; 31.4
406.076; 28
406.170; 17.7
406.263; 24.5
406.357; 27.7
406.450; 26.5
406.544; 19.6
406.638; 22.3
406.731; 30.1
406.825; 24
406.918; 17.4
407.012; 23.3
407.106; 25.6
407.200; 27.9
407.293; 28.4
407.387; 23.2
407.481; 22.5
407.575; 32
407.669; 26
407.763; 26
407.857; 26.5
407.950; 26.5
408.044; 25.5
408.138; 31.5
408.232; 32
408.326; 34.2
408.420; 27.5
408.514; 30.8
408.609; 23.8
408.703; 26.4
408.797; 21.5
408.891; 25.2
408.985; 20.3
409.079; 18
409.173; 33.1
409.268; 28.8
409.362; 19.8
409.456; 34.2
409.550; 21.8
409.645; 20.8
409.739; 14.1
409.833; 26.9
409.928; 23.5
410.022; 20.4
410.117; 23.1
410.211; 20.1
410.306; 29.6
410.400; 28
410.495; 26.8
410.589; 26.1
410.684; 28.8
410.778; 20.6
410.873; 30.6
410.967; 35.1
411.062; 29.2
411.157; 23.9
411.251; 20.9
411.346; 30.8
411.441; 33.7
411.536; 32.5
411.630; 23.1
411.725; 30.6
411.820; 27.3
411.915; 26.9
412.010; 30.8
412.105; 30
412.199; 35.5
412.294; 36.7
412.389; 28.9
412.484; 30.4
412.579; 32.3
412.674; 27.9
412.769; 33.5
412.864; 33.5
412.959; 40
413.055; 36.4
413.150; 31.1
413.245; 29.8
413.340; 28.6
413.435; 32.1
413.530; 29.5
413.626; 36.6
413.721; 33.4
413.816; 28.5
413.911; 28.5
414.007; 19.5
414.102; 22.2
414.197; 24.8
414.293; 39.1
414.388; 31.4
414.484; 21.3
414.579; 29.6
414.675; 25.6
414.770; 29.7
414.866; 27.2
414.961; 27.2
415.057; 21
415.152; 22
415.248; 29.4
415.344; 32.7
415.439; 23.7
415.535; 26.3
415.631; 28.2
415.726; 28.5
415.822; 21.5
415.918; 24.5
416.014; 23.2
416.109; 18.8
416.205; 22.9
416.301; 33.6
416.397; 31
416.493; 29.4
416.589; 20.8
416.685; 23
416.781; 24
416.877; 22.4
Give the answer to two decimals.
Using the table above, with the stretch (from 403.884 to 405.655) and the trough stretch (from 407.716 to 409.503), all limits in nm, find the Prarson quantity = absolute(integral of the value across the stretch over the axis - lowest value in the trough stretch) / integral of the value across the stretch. 0.66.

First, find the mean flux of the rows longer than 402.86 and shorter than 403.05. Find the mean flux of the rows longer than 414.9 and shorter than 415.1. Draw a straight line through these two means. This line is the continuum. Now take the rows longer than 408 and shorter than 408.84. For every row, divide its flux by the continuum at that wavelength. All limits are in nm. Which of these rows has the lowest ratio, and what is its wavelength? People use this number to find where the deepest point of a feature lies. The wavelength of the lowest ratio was 408.797 nm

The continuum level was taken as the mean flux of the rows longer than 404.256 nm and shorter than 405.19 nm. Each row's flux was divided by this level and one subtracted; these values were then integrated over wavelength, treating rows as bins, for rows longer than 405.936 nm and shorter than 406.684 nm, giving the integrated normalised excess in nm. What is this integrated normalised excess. -0.179 nm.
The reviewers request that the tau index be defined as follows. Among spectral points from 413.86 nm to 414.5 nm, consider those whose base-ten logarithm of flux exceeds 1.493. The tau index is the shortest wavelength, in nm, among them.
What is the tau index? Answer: 414.293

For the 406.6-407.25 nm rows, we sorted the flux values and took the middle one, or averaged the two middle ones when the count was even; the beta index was 24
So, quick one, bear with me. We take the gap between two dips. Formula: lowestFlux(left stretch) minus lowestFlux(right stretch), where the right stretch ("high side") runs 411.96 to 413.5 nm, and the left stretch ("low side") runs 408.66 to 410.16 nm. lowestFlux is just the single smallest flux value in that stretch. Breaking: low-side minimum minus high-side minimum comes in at -14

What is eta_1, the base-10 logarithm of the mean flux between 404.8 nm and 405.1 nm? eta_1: 1.54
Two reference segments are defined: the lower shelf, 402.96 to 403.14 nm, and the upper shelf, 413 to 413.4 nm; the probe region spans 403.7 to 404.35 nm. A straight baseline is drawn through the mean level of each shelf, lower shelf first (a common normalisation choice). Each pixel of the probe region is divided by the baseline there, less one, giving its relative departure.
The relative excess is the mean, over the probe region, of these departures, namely 0.29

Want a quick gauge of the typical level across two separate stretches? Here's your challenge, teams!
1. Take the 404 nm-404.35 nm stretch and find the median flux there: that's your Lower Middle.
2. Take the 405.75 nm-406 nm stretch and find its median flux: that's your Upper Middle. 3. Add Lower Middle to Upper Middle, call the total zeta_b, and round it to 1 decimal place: 58.0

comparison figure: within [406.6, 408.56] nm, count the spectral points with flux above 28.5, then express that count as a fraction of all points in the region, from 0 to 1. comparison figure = 0.29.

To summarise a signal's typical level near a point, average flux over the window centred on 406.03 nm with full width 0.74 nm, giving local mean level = 26.8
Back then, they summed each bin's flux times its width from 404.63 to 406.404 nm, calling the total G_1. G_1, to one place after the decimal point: 51.0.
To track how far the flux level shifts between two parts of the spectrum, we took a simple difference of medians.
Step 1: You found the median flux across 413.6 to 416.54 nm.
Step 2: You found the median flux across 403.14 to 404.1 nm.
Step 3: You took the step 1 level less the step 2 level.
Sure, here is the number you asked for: -5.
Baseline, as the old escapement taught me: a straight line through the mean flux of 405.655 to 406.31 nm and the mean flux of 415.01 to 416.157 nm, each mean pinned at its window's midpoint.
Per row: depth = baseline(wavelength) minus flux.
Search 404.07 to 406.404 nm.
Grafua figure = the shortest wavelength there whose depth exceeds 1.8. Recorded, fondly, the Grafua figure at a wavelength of 405.235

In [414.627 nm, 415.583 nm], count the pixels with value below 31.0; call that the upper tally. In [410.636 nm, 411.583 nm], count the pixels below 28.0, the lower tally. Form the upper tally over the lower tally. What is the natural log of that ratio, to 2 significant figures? 1.1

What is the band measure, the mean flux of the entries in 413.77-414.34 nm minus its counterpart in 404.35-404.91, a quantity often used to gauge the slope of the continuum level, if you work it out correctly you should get -5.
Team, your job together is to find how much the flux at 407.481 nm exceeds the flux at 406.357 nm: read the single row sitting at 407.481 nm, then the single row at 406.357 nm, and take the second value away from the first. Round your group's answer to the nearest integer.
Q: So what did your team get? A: -5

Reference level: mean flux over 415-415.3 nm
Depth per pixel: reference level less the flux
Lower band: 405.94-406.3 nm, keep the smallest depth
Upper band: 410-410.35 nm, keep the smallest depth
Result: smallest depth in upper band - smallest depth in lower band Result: 2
